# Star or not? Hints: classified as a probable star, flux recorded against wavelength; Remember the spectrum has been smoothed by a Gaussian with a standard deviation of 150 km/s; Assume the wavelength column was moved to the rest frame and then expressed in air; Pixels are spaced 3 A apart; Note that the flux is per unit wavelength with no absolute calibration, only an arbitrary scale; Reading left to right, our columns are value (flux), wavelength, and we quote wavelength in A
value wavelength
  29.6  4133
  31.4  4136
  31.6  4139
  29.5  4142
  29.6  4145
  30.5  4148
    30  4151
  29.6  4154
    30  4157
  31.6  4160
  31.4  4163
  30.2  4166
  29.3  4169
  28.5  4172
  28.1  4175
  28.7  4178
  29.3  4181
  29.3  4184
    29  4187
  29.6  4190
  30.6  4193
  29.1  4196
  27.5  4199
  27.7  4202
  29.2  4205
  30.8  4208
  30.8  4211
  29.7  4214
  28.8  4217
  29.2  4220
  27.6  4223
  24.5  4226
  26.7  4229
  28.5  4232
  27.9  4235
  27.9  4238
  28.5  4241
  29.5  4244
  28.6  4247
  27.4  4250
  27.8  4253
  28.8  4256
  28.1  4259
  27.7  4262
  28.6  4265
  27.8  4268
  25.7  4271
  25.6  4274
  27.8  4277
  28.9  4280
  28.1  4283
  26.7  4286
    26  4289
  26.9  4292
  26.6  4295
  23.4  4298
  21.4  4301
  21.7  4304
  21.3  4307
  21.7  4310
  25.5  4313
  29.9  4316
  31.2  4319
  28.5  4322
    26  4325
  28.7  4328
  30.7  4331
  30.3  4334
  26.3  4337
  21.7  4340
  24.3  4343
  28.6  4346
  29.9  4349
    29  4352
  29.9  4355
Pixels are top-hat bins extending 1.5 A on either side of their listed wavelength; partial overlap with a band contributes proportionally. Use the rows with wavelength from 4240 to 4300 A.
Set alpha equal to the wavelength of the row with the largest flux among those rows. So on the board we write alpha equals 4244 A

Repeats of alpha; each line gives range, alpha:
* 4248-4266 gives 4256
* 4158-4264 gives 4160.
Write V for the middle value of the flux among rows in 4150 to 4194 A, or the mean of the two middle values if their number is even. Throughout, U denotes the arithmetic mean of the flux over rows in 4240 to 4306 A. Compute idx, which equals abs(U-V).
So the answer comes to 2.7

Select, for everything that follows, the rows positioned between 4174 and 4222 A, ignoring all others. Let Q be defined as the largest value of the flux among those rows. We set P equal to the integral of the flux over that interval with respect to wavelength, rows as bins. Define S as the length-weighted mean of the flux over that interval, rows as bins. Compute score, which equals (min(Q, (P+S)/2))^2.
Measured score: 949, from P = 1402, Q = 30.8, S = 29.2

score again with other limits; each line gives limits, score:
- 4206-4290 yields 949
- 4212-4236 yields 882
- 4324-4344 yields 942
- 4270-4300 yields 835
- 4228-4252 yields 870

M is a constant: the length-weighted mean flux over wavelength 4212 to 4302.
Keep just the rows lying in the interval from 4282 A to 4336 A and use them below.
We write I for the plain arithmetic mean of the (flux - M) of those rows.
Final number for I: -1.0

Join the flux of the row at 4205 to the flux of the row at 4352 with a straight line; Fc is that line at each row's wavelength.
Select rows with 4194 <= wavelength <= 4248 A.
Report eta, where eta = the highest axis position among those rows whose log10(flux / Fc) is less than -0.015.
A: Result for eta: 4238 A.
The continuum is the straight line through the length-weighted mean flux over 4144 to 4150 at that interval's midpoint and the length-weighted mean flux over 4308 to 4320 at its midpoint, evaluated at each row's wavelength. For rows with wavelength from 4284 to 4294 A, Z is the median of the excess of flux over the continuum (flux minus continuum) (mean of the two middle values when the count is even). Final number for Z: -0.5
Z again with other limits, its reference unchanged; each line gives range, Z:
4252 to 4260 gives 0.3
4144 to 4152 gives 0.0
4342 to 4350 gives 2.6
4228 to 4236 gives -0.4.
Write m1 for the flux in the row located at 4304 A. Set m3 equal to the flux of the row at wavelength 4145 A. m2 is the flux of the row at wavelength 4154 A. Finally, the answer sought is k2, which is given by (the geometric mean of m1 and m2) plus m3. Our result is 55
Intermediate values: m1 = 21.7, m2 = 29.6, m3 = 29.6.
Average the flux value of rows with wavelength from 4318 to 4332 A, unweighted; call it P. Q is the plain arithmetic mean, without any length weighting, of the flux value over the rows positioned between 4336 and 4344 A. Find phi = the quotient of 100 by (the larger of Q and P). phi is 3.45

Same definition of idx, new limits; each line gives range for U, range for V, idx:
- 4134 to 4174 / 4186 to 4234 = 1.2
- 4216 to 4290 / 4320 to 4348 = 0.8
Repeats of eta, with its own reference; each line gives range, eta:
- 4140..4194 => 4175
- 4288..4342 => 4340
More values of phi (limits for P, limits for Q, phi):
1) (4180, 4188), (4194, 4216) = 3.42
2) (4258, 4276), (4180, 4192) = 3.41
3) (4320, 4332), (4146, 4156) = 3.33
